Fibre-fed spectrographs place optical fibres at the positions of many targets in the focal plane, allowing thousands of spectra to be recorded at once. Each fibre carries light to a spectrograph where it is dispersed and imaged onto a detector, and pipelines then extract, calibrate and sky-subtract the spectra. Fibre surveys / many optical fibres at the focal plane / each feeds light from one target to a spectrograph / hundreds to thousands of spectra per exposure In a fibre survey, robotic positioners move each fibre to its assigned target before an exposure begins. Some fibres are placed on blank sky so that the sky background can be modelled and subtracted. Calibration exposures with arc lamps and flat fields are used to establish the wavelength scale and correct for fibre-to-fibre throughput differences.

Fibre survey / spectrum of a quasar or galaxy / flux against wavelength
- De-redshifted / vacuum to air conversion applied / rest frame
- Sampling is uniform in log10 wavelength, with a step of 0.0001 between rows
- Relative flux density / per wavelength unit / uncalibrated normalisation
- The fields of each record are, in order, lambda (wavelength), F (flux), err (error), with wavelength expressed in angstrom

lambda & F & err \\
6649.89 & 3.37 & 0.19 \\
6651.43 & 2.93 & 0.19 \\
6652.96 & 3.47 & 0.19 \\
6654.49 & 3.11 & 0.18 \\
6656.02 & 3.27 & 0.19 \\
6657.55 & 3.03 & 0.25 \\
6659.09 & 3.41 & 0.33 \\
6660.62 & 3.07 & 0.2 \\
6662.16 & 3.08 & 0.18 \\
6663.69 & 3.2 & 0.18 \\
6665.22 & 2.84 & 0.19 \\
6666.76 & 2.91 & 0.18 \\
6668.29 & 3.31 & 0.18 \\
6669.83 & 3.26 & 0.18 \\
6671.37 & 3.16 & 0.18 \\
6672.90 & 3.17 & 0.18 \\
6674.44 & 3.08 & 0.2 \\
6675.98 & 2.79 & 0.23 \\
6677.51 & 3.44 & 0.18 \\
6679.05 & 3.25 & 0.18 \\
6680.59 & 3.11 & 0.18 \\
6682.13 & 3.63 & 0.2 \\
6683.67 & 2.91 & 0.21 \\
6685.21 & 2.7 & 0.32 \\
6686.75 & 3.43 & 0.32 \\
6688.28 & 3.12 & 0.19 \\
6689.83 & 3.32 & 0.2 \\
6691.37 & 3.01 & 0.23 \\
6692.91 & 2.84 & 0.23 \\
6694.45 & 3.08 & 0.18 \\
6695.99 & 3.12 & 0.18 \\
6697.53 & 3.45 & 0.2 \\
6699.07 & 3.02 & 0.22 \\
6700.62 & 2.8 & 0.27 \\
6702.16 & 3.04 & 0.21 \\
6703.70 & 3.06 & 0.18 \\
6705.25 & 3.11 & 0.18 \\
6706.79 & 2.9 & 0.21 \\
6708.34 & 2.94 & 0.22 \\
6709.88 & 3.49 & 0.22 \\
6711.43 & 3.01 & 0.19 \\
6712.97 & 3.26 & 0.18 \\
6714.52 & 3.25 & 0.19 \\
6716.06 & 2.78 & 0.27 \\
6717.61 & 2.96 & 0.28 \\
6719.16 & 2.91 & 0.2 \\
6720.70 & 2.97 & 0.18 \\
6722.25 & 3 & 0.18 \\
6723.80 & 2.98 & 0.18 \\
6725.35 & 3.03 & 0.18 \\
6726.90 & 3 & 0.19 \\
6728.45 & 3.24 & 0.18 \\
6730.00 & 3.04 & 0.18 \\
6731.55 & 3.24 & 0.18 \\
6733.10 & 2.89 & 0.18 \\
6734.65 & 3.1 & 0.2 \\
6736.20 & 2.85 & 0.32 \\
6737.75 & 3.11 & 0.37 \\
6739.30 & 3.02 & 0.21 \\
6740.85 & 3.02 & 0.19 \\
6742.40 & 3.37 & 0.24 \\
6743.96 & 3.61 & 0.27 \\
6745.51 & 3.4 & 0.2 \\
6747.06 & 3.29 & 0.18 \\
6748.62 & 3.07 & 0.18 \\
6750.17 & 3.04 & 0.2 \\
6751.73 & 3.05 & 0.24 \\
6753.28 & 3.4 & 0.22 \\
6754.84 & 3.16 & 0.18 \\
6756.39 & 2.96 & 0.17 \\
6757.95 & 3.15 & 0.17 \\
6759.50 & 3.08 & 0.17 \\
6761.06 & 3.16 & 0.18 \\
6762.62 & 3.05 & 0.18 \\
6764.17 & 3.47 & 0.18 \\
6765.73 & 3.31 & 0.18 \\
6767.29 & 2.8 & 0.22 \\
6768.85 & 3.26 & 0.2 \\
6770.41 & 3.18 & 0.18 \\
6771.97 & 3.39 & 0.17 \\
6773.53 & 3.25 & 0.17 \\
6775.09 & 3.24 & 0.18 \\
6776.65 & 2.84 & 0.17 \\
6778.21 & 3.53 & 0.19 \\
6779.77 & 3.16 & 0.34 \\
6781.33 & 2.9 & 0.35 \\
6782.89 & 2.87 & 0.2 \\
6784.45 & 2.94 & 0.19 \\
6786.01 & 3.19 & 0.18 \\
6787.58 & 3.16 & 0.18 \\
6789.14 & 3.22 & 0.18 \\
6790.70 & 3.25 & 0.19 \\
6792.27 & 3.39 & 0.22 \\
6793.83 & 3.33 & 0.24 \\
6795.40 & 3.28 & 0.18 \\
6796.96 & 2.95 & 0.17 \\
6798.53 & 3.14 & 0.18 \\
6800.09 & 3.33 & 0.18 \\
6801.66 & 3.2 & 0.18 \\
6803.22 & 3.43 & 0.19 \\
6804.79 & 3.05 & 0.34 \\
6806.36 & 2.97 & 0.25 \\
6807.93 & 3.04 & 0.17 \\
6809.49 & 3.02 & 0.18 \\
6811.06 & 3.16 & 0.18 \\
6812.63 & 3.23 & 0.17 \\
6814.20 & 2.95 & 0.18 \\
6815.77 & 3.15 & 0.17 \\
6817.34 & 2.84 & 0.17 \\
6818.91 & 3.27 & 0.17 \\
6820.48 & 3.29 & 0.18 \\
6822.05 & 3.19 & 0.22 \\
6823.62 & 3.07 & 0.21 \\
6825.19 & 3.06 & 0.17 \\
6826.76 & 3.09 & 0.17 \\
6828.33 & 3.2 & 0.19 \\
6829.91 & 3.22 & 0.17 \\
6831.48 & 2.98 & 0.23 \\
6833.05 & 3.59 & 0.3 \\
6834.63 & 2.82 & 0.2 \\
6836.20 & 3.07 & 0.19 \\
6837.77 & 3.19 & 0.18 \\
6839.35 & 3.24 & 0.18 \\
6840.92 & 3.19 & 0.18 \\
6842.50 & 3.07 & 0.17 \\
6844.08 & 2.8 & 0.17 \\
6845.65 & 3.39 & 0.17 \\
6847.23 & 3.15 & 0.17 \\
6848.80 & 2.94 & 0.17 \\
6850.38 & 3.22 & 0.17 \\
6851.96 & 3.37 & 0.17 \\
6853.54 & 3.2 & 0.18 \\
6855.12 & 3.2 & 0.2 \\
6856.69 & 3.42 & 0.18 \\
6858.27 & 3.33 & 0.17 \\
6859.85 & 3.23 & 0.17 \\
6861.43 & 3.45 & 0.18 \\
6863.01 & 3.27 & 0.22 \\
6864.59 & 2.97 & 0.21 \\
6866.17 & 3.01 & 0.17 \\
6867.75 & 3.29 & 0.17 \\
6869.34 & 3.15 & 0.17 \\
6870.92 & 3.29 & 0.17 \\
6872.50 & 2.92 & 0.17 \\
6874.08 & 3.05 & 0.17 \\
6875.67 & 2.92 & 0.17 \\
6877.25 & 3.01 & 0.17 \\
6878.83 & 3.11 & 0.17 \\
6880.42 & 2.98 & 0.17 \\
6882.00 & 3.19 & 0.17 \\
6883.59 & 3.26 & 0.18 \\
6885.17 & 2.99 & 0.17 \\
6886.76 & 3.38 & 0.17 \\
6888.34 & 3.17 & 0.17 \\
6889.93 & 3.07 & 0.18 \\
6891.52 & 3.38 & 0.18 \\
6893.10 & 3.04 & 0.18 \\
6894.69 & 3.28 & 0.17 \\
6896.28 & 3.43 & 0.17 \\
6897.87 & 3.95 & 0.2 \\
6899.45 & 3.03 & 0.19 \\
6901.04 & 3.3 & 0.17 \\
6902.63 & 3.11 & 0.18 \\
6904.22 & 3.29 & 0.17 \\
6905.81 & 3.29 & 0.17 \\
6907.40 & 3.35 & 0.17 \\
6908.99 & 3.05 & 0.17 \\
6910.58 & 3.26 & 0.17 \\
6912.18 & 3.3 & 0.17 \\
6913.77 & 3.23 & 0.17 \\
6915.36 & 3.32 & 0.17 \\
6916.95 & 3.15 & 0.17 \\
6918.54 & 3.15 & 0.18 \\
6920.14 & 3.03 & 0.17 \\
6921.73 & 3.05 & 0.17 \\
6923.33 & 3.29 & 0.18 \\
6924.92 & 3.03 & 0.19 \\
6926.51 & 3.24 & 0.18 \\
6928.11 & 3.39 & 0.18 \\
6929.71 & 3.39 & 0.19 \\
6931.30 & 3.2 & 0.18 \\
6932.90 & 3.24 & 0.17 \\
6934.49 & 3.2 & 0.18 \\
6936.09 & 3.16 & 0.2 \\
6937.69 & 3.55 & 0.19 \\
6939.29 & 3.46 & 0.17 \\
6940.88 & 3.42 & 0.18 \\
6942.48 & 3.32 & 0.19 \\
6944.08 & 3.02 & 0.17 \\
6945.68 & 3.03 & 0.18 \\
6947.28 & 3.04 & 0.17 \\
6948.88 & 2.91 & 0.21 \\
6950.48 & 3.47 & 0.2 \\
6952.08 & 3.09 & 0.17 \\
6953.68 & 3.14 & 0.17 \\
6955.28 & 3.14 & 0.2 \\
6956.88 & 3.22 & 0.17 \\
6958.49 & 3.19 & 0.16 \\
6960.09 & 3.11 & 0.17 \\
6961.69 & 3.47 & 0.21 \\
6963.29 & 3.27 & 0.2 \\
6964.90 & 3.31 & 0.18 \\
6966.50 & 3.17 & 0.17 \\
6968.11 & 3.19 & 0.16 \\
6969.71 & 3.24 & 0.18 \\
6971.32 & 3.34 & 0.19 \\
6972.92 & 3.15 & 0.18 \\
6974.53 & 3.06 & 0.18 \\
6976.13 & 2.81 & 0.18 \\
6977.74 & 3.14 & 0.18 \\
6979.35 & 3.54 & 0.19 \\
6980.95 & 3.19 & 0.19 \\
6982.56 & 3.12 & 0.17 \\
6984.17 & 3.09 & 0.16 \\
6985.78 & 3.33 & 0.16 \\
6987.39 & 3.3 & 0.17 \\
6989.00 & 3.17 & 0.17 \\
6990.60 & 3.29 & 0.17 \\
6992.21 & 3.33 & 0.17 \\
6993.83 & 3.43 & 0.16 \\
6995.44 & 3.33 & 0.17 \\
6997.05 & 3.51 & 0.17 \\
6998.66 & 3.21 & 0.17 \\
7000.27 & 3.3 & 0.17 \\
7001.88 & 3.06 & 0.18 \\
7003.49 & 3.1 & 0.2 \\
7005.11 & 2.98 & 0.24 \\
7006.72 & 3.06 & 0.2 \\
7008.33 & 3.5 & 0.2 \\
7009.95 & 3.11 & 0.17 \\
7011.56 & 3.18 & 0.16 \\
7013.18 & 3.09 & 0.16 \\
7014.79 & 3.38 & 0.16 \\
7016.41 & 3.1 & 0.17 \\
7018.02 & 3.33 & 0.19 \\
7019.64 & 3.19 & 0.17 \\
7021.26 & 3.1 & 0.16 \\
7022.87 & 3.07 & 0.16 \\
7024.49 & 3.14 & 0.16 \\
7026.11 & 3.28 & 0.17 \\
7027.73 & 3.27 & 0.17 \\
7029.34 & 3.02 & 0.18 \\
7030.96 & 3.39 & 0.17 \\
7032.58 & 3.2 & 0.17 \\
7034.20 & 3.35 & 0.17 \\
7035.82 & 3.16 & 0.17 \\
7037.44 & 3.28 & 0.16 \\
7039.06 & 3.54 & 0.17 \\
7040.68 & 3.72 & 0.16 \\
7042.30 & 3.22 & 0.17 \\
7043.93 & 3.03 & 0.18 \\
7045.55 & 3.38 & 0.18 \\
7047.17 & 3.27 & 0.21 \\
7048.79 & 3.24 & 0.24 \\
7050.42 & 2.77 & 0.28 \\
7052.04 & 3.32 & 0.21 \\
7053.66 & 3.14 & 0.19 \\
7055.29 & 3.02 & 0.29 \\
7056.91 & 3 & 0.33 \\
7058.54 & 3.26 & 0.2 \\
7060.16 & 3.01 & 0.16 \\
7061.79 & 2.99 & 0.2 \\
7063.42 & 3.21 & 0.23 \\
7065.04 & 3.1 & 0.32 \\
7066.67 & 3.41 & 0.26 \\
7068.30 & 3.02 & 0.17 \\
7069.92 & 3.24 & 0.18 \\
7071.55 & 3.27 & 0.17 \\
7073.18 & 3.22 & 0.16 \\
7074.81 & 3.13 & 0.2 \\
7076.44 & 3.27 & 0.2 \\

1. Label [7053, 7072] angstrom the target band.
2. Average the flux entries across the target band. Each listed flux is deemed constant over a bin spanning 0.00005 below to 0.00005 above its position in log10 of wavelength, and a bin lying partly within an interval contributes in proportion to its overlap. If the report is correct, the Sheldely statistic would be 3.14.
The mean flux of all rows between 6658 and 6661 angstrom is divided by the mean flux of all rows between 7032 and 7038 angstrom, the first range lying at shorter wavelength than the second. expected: 1.00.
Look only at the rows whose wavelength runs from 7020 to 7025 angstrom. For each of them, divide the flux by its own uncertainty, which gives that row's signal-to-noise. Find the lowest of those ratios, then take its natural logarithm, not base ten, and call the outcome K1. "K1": 2.95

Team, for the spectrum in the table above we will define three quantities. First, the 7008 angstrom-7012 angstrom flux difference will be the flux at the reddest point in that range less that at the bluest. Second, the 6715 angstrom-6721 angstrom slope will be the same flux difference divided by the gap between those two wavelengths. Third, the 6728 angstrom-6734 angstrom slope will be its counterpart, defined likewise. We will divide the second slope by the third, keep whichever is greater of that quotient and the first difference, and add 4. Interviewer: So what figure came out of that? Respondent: 3.7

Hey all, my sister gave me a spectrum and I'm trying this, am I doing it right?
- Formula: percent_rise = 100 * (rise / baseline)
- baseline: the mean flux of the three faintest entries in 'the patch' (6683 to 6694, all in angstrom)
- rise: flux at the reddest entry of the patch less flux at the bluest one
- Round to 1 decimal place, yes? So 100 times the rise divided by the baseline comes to -2.5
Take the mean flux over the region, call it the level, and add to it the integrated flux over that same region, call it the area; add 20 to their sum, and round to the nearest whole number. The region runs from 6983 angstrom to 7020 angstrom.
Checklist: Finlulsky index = 143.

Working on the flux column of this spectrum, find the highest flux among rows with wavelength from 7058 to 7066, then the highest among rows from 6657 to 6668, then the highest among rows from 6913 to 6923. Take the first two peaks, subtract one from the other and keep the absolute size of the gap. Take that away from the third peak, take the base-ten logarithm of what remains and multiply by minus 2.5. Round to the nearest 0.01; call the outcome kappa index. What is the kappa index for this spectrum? -1.25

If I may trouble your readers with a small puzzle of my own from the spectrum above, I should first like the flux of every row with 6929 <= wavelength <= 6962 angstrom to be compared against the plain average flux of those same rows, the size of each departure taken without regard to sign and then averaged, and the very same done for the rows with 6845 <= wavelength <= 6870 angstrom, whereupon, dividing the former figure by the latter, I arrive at 1.20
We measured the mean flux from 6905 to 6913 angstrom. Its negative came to -3.25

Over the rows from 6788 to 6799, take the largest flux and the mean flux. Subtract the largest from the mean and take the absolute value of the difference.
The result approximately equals 0.167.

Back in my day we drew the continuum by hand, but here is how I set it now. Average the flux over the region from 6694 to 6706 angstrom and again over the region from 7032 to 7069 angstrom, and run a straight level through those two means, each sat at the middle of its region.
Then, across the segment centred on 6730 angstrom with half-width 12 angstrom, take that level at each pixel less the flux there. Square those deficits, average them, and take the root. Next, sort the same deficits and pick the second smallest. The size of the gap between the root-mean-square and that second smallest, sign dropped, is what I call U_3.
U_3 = 0.27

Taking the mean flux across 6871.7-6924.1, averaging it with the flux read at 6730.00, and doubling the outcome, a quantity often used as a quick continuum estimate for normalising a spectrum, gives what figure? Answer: 6.23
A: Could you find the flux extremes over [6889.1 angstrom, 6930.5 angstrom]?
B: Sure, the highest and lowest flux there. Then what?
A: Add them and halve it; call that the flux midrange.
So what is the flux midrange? 3.49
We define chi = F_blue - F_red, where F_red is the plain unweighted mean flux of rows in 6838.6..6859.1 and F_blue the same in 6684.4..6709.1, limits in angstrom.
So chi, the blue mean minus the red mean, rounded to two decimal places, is -0.14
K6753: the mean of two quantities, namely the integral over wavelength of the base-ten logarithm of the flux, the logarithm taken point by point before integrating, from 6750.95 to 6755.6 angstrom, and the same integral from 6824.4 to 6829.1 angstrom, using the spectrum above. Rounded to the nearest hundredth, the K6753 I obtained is 2.34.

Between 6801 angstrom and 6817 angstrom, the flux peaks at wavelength 6803.22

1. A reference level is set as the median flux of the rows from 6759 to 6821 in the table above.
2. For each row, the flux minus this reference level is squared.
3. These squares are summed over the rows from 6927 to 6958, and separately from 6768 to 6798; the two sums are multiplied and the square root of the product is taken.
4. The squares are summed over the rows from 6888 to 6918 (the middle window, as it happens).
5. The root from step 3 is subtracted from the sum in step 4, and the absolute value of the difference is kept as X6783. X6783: 0.27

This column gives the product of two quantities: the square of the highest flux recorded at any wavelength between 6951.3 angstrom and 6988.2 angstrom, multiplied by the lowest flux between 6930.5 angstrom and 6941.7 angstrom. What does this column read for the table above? 40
